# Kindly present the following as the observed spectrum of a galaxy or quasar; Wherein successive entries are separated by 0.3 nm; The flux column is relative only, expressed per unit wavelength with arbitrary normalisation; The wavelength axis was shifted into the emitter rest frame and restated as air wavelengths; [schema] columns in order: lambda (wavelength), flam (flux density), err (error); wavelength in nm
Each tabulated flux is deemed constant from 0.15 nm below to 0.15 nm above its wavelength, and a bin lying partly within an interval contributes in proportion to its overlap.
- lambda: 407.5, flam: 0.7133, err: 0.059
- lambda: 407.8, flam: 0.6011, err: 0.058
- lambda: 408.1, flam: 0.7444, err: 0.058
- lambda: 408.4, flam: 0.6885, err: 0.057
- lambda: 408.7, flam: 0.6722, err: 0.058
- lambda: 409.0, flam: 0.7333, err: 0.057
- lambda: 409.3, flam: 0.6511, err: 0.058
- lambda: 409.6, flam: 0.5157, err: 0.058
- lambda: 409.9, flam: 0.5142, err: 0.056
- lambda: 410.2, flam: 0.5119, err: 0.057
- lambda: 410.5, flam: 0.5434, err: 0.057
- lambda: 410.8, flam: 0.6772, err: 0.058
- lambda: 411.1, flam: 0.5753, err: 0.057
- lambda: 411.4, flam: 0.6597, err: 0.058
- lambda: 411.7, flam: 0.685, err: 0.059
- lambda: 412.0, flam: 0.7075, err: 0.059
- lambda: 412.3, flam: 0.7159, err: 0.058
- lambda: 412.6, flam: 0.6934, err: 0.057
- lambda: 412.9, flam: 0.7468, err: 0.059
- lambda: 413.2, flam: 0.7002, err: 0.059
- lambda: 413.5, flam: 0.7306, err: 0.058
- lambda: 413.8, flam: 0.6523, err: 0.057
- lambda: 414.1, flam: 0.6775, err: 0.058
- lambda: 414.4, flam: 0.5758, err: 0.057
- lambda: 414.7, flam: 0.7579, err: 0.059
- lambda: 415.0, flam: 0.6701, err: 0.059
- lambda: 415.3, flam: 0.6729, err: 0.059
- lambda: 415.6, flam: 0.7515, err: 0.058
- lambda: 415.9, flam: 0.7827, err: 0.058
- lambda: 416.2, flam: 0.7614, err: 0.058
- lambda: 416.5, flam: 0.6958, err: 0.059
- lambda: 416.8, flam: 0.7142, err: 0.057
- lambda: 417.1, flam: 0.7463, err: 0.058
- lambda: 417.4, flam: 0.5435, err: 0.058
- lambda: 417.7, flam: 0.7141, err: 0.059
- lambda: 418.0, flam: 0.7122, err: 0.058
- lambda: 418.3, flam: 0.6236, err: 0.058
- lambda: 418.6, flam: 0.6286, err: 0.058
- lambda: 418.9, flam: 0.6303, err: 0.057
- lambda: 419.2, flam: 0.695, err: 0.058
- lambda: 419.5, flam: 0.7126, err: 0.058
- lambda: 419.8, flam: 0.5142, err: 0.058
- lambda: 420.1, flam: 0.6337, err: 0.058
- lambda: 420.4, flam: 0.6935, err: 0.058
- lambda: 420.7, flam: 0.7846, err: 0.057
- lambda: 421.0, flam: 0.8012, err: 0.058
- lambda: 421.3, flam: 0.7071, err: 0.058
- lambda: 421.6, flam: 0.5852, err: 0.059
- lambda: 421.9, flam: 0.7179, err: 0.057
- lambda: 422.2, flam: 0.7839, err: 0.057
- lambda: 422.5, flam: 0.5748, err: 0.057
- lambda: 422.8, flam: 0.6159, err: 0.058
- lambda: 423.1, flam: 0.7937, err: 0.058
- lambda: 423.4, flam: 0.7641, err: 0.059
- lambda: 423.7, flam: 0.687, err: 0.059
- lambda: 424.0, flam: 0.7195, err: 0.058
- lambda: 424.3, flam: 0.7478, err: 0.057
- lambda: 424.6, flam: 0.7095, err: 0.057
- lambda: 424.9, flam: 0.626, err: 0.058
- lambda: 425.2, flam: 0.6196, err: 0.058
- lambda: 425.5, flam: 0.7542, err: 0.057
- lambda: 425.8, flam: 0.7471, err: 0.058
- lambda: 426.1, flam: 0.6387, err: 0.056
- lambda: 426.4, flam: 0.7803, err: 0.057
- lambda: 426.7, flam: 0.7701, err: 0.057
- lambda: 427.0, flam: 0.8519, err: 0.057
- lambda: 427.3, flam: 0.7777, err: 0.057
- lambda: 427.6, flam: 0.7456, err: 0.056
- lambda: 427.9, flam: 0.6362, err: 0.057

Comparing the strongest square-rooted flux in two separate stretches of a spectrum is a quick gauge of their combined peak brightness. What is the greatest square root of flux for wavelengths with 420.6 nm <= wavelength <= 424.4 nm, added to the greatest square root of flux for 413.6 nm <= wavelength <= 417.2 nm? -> 1.78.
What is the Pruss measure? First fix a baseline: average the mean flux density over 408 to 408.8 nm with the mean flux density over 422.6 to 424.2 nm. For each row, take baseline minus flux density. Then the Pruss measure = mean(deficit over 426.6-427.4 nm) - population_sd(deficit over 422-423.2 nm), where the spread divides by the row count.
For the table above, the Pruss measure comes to -0.19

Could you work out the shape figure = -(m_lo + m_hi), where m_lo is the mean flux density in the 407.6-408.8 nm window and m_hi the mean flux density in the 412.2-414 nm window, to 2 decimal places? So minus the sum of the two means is -1.38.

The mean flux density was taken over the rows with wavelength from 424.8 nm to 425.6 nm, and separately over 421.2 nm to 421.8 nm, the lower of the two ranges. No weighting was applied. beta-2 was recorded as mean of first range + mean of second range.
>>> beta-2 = 1.31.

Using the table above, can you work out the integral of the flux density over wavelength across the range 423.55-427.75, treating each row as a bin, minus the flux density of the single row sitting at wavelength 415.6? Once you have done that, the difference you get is 2.30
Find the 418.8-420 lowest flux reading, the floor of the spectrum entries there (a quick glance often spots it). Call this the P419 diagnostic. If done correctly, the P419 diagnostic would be 0.5142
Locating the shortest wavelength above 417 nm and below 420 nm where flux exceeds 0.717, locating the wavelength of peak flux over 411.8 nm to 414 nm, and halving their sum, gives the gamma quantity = 415.00 nm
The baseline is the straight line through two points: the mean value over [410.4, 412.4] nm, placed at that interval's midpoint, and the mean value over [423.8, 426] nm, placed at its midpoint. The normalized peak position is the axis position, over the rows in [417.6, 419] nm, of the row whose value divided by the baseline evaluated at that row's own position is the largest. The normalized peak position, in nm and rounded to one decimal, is 417.7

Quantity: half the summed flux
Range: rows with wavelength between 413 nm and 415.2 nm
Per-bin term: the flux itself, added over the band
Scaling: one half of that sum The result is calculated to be 2.38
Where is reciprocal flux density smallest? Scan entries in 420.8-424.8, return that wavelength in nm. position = 421.0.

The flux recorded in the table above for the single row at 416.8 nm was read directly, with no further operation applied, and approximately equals 0.7142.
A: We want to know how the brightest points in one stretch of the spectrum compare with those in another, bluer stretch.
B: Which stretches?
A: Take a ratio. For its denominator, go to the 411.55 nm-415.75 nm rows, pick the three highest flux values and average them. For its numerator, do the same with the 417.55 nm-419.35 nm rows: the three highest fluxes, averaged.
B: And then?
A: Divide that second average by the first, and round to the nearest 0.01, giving 0.94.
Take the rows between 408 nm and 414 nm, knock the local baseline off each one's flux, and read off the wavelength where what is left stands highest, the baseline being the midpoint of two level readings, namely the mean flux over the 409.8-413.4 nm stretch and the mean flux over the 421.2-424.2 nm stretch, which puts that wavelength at 412.9 nm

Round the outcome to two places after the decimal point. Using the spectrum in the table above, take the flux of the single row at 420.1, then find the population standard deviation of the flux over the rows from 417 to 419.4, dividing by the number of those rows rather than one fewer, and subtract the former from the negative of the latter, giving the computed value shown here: -0.70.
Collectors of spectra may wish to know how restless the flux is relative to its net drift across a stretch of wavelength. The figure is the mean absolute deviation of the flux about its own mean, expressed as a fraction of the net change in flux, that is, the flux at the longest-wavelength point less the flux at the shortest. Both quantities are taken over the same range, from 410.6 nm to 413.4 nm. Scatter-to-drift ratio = 1.4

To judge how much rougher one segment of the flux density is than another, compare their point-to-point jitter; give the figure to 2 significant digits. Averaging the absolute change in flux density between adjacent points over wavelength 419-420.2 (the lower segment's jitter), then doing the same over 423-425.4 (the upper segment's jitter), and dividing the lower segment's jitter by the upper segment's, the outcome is 2.6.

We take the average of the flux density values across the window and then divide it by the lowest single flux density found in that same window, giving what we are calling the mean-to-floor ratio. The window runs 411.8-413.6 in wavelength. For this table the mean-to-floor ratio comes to 1.03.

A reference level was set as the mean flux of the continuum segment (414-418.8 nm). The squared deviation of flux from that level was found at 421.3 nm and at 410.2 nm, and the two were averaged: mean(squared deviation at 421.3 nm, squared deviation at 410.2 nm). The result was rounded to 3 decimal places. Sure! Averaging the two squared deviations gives 0.016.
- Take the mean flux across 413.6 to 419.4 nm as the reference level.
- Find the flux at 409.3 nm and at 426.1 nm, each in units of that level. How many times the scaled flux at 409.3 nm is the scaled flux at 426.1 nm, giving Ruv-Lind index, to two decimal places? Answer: 0.98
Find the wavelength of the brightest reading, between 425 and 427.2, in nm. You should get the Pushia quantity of 427.0 nm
